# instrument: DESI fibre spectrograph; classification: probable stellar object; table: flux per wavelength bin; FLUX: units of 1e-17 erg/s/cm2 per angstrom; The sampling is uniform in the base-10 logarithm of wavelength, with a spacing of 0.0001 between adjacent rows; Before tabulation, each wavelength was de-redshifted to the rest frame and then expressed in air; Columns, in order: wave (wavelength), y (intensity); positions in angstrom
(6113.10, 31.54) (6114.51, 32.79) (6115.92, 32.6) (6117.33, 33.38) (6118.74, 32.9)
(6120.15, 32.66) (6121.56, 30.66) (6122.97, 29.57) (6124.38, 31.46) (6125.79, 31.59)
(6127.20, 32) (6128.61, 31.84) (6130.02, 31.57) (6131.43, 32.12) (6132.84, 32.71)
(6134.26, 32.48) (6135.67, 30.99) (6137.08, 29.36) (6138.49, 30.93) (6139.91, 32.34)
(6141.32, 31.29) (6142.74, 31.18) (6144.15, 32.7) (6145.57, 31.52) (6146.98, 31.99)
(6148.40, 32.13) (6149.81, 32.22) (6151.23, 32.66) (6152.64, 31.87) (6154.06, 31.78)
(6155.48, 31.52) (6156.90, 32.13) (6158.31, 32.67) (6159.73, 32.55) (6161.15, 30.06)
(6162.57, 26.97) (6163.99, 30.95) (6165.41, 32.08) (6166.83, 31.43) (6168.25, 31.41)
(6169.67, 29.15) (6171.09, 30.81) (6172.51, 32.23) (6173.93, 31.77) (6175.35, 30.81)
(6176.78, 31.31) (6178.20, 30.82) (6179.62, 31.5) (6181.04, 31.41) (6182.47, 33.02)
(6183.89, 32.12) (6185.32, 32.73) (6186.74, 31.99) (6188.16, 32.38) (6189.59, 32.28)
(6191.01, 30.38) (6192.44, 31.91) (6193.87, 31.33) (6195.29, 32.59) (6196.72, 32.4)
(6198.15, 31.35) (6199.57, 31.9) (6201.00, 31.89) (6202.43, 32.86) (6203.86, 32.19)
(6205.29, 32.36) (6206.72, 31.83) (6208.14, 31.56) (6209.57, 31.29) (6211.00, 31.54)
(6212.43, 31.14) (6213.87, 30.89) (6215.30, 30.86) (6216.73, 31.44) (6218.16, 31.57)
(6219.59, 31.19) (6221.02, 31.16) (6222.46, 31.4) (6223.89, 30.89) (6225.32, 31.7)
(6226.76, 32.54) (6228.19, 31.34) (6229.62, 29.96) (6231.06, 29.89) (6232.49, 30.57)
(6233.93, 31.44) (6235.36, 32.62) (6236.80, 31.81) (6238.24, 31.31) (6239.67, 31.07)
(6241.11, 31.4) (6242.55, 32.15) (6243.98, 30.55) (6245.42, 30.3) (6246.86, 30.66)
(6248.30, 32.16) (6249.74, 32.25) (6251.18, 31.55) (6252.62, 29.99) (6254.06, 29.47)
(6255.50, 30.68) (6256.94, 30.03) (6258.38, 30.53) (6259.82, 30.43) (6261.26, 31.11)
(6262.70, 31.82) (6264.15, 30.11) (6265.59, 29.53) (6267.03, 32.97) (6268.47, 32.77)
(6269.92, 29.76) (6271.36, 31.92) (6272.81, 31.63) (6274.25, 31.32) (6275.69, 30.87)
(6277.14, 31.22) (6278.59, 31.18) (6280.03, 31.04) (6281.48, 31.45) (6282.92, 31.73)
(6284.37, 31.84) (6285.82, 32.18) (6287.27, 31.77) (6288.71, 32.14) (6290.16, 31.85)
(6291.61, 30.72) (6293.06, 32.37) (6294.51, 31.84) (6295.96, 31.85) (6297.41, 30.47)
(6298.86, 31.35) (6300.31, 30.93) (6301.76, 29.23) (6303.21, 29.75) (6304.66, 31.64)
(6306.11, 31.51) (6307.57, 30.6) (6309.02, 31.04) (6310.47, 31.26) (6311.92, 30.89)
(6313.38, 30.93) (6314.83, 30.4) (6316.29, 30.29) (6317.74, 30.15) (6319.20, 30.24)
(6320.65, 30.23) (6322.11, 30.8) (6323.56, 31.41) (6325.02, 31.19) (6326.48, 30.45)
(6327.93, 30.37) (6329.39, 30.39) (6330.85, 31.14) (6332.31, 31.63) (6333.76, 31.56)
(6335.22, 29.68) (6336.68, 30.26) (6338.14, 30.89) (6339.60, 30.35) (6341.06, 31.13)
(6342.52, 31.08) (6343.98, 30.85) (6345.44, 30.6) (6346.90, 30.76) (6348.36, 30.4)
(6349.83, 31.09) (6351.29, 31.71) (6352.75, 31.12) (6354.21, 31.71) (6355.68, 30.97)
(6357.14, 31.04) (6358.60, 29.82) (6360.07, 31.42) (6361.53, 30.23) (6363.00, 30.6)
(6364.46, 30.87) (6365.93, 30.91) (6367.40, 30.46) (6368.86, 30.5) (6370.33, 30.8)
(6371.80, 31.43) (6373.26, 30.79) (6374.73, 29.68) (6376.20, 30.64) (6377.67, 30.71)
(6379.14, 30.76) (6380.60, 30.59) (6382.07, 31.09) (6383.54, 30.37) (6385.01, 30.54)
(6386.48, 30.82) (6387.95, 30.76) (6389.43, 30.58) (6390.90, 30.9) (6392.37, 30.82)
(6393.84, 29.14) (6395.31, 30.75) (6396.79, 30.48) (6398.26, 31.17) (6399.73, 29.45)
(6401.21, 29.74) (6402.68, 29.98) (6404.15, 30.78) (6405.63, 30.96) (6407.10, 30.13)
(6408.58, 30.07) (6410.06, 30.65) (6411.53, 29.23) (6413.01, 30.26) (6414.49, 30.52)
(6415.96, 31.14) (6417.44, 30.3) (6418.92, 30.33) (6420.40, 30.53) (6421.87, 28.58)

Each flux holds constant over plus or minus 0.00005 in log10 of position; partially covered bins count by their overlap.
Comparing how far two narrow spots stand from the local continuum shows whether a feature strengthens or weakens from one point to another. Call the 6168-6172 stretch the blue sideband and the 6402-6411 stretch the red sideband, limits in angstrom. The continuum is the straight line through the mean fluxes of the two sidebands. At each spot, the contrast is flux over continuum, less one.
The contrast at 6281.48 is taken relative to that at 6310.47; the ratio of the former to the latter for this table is 1.2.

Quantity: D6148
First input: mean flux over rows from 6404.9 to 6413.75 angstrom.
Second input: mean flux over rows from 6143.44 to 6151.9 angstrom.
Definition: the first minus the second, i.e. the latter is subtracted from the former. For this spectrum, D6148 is -2.0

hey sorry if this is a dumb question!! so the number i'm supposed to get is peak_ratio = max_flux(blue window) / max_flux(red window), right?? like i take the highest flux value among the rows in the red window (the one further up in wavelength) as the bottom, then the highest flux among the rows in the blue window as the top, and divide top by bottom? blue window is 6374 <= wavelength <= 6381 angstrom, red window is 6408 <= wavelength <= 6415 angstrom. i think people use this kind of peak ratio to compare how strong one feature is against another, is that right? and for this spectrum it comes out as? 1.00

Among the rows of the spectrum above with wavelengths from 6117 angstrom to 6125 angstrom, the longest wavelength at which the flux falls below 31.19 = 6122.97 angstrom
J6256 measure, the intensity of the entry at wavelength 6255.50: 30.68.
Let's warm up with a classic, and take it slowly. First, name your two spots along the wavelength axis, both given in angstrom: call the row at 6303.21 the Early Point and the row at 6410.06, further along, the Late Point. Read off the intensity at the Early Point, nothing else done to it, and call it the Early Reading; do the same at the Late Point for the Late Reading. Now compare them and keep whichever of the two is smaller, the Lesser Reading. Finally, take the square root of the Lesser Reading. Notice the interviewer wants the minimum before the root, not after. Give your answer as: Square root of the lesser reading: 5.45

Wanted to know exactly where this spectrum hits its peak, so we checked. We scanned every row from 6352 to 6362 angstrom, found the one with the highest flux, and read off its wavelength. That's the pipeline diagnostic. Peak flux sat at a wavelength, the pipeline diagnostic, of 6354.21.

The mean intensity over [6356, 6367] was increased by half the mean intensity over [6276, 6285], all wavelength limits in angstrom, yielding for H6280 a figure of 46.4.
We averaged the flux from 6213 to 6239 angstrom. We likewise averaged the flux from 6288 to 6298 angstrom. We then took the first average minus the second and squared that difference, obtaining 0.12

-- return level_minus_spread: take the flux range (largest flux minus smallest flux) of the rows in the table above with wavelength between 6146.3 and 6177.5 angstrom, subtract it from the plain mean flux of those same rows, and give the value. 25.7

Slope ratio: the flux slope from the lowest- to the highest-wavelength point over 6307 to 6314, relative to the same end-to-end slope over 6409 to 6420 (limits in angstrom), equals -1.6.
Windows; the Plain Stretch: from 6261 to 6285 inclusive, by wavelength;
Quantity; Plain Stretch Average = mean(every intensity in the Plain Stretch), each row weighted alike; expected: 31.3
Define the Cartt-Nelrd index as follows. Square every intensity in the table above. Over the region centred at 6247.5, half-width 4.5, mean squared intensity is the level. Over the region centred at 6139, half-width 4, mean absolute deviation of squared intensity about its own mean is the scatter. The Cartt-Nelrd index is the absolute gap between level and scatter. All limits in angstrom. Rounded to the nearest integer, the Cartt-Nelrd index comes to 941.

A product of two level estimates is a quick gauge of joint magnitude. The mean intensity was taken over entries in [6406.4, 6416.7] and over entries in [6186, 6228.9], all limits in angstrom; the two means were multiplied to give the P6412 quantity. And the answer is 959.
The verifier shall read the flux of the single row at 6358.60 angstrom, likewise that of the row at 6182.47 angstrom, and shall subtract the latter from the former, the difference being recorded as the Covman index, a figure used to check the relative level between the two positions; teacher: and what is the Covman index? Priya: -3.2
